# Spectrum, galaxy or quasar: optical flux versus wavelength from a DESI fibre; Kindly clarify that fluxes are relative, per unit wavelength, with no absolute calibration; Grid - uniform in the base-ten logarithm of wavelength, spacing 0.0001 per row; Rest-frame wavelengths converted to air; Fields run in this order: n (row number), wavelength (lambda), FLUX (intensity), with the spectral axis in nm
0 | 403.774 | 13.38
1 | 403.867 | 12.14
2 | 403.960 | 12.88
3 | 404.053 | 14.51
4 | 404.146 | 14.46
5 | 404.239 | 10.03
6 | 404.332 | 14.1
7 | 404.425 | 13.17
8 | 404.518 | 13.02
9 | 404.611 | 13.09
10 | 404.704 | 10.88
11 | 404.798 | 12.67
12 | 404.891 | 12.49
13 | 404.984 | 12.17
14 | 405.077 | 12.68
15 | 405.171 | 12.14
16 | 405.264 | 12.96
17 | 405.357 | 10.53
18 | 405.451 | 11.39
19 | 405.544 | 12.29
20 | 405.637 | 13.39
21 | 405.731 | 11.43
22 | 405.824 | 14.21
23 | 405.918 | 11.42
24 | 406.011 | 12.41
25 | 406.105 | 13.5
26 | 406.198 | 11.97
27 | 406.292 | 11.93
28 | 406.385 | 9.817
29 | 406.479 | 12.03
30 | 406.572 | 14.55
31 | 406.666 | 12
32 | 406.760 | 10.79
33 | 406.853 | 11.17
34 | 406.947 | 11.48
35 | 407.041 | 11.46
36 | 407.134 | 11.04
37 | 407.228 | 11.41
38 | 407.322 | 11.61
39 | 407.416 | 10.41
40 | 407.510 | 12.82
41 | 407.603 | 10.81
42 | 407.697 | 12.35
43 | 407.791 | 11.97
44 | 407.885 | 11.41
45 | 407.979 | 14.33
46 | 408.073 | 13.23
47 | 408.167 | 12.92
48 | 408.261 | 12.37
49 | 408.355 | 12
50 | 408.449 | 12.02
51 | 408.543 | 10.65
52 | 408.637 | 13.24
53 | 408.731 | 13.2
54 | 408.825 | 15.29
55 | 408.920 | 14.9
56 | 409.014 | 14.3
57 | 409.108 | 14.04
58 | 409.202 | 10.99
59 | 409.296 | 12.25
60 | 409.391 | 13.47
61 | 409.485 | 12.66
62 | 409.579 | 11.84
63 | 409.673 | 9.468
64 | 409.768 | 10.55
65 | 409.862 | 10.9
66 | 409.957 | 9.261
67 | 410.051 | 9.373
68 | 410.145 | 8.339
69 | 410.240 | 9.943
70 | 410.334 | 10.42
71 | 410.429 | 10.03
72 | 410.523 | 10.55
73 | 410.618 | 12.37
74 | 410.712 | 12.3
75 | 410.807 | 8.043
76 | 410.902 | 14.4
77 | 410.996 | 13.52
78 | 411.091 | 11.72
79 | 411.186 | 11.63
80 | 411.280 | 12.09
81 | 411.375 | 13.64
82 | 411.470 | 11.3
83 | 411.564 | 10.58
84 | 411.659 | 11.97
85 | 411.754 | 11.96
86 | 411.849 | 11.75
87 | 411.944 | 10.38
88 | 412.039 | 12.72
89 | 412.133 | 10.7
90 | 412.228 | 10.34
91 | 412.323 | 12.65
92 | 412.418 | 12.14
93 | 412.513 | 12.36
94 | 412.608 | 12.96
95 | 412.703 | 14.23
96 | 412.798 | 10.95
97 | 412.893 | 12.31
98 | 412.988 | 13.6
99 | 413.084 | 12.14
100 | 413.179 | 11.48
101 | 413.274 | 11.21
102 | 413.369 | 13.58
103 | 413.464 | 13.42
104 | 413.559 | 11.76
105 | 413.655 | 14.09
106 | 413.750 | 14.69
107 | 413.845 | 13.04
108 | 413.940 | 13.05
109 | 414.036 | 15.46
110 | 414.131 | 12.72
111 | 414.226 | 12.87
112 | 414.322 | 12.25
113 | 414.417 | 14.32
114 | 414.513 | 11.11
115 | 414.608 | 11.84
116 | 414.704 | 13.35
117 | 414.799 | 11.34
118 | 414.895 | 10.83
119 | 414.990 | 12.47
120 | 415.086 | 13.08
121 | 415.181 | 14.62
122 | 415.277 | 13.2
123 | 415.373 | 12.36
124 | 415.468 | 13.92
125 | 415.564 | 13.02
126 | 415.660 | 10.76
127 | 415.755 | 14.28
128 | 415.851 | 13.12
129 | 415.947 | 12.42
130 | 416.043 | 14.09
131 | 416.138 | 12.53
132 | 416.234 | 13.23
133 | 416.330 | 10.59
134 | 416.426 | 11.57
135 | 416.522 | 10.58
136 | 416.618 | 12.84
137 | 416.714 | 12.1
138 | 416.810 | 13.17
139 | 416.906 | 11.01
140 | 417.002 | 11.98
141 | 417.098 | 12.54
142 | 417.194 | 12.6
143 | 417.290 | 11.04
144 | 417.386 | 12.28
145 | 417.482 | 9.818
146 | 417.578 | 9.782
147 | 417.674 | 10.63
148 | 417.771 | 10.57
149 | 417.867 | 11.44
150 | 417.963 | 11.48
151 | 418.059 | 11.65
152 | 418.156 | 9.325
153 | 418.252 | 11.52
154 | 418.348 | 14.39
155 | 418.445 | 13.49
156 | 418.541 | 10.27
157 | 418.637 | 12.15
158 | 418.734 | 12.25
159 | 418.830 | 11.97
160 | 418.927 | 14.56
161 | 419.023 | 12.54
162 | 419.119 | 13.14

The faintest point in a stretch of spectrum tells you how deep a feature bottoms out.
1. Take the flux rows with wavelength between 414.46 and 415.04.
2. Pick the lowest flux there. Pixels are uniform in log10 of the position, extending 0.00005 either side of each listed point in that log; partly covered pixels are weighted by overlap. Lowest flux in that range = 10.83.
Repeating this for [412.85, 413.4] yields 11.21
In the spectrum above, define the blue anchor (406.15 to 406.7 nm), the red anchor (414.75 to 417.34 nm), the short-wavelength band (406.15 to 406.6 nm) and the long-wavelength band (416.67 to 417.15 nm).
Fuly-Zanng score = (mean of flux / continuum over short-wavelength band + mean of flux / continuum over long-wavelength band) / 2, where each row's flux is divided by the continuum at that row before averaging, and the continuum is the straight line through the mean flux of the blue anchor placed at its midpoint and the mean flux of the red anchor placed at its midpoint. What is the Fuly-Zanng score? 0.99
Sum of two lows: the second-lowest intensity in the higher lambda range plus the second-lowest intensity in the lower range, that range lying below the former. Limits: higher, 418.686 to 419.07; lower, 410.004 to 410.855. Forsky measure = 20.6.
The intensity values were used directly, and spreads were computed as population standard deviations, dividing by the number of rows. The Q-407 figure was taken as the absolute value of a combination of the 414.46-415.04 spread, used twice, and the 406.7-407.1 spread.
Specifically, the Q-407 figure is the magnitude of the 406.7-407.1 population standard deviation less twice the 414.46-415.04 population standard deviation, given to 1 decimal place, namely 1.4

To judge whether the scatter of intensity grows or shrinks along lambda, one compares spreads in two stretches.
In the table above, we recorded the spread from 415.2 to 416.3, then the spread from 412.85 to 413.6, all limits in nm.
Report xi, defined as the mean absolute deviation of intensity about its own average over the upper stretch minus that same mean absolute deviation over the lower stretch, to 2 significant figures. -0.11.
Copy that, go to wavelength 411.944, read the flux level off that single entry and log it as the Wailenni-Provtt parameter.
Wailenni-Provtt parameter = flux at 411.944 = 10.38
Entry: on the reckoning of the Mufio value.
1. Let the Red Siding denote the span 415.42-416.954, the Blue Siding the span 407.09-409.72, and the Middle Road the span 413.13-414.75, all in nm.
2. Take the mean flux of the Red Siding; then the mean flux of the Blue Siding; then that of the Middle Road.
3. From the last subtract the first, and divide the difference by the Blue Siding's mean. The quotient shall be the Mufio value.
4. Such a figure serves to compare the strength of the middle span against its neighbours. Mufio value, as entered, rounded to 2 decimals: 0.04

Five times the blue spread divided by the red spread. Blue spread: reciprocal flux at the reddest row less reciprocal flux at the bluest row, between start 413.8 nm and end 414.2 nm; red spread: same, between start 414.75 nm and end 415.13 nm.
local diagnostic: -1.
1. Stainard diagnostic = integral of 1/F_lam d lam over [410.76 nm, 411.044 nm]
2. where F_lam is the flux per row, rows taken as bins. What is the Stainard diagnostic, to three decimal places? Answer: 0.025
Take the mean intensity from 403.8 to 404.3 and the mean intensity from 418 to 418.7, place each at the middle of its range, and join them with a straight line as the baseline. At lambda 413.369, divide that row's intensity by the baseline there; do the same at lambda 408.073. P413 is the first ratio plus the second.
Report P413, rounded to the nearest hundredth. 2.17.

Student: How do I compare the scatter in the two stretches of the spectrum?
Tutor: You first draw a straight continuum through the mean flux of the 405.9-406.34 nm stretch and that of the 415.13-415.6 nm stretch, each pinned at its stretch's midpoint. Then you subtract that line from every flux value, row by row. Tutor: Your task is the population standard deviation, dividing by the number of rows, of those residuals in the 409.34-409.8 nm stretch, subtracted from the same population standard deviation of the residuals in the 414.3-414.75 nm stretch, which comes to -0.3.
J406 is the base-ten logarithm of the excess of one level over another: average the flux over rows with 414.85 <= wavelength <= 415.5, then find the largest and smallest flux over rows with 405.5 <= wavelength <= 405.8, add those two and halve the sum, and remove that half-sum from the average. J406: -0.3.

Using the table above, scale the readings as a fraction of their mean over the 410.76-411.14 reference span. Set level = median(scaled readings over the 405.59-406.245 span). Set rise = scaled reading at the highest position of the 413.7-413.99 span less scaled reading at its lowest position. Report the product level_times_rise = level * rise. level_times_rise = -0.14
